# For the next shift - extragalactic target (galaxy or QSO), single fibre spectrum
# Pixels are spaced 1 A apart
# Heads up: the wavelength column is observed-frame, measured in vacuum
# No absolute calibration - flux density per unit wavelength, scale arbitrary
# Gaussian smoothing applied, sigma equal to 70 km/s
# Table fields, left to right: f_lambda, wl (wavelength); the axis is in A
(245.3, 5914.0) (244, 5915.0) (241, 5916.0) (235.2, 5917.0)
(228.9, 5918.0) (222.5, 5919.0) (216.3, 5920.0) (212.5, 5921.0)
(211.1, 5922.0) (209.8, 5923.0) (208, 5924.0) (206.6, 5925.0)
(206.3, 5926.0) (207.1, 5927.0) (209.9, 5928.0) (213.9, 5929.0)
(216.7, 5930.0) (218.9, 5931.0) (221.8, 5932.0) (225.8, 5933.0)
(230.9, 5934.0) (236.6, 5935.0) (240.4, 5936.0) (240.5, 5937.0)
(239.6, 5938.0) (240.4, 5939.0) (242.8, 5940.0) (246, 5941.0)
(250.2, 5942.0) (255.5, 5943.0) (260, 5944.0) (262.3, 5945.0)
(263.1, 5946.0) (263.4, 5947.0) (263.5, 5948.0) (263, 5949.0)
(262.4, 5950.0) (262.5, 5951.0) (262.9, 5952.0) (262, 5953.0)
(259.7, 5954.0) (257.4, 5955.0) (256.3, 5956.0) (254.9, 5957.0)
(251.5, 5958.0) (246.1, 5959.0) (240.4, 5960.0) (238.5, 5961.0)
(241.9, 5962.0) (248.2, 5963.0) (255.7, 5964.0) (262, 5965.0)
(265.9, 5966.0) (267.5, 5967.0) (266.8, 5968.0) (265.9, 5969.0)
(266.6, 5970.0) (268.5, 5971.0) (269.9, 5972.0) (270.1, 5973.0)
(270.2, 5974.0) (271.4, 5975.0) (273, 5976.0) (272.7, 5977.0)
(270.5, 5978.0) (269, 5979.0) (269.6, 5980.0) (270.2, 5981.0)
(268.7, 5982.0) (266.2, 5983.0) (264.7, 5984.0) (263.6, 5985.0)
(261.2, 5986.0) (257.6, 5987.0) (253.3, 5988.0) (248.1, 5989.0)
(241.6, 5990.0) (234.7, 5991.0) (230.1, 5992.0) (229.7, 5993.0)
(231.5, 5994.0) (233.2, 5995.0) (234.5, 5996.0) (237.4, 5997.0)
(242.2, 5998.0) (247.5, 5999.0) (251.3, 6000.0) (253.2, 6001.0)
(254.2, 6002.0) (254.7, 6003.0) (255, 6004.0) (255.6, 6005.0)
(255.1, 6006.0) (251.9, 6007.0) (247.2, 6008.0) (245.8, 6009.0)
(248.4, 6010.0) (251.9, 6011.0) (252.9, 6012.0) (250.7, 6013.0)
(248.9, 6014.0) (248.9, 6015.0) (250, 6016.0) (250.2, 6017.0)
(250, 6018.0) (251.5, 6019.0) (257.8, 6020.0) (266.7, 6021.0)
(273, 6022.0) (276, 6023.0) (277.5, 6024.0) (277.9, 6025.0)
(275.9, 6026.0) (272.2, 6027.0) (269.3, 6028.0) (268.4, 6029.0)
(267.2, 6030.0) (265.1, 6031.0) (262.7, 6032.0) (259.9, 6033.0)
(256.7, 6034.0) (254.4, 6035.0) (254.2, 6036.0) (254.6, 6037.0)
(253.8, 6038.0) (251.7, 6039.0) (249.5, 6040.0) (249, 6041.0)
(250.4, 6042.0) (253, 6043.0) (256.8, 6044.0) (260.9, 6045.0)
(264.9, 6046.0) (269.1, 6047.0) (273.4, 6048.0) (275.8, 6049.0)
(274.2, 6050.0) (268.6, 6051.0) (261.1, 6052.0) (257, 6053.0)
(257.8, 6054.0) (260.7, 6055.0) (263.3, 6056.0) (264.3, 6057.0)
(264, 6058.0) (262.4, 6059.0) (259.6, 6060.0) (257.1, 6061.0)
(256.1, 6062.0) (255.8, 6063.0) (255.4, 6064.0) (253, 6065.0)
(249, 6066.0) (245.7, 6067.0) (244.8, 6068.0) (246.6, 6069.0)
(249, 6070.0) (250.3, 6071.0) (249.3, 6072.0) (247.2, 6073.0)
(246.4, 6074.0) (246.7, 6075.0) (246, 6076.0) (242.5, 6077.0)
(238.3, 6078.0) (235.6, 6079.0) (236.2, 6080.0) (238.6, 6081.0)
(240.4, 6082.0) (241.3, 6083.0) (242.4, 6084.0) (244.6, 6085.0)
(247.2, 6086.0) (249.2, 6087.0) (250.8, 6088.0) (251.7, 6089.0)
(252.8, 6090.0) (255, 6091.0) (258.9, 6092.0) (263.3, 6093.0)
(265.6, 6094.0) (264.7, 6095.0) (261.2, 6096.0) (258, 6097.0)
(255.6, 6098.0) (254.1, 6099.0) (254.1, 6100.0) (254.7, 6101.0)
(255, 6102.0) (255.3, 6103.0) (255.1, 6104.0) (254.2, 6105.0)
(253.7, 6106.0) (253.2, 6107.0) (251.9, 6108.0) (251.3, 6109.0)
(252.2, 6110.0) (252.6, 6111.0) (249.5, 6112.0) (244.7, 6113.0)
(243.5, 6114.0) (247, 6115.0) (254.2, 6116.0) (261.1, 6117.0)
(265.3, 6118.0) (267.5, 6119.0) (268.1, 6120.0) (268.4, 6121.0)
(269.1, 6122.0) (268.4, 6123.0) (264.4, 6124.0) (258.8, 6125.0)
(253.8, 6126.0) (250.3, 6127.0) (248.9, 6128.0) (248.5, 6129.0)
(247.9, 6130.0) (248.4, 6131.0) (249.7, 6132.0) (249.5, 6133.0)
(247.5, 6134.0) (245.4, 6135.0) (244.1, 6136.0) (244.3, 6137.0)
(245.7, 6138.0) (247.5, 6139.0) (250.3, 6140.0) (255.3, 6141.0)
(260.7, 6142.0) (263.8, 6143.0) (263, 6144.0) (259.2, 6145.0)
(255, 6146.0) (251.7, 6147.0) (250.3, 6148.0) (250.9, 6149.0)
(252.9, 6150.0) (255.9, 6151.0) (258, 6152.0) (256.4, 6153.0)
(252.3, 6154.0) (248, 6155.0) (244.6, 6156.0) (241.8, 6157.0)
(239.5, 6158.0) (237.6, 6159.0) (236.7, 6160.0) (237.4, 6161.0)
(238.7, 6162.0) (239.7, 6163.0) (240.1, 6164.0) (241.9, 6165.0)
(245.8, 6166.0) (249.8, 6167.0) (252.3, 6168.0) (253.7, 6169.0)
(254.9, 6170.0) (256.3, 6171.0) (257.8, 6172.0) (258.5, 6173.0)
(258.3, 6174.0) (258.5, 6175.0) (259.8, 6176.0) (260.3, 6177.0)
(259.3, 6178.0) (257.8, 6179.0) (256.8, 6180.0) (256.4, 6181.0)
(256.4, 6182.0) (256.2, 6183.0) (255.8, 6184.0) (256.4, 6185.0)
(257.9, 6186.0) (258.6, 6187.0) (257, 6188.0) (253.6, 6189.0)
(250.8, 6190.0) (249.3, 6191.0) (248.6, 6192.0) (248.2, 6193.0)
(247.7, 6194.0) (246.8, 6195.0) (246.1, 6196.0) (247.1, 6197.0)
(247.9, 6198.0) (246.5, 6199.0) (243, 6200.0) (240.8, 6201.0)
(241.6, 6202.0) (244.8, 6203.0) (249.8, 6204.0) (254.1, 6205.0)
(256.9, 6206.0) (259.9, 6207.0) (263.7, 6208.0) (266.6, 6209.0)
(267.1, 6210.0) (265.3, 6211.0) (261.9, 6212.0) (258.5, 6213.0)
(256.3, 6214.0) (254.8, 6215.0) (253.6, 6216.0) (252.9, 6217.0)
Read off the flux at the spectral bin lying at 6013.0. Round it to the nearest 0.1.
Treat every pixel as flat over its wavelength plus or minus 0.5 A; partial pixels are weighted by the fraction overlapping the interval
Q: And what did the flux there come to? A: 250.7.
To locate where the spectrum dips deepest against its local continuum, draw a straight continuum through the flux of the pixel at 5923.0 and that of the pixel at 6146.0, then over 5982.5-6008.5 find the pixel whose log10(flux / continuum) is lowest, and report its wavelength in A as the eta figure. 5993.0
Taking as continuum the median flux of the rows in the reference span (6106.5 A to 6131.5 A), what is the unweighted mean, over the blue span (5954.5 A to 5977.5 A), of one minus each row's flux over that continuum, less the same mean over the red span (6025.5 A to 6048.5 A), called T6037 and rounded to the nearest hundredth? 0.00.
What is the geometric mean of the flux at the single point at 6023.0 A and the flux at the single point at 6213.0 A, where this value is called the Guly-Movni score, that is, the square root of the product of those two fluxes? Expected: 267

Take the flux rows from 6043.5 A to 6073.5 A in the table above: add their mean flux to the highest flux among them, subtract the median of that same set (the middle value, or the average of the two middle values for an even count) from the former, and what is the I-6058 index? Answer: 277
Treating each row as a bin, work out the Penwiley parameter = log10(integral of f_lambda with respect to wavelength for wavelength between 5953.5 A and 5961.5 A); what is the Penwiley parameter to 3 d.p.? 3.302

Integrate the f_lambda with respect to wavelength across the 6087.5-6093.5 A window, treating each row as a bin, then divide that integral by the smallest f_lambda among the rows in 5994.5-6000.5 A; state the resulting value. 6.6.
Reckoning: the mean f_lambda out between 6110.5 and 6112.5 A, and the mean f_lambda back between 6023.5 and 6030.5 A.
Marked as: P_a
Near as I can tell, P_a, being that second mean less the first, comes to 22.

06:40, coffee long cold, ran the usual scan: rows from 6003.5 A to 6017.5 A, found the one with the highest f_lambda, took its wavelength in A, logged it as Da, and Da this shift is 6005.0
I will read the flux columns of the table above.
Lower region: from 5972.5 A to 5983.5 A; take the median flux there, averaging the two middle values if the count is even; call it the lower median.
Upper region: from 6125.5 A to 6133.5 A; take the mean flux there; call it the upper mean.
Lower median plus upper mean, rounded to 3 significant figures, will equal 520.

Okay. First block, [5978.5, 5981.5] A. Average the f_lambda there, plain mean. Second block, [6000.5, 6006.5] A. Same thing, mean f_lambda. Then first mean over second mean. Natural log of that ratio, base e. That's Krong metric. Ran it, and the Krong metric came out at 0.06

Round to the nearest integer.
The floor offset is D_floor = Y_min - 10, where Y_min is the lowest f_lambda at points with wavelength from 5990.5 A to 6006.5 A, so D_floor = 220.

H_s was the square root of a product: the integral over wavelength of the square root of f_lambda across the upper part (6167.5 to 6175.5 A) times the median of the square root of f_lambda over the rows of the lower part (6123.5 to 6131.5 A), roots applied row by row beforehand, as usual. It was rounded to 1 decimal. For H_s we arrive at 45.0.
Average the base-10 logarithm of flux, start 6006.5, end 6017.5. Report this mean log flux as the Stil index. 2.397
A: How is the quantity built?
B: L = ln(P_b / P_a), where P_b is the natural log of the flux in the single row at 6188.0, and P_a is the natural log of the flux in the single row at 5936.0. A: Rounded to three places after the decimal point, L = 0.012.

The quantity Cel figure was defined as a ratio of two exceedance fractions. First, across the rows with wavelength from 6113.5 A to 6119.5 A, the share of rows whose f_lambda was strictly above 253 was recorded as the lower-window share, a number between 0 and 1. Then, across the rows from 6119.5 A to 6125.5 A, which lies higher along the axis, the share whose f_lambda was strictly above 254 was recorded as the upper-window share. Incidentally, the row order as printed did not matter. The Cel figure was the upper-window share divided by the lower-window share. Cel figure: 1.5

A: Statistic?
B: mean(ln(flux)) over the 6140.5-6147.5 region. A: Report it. 5.55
